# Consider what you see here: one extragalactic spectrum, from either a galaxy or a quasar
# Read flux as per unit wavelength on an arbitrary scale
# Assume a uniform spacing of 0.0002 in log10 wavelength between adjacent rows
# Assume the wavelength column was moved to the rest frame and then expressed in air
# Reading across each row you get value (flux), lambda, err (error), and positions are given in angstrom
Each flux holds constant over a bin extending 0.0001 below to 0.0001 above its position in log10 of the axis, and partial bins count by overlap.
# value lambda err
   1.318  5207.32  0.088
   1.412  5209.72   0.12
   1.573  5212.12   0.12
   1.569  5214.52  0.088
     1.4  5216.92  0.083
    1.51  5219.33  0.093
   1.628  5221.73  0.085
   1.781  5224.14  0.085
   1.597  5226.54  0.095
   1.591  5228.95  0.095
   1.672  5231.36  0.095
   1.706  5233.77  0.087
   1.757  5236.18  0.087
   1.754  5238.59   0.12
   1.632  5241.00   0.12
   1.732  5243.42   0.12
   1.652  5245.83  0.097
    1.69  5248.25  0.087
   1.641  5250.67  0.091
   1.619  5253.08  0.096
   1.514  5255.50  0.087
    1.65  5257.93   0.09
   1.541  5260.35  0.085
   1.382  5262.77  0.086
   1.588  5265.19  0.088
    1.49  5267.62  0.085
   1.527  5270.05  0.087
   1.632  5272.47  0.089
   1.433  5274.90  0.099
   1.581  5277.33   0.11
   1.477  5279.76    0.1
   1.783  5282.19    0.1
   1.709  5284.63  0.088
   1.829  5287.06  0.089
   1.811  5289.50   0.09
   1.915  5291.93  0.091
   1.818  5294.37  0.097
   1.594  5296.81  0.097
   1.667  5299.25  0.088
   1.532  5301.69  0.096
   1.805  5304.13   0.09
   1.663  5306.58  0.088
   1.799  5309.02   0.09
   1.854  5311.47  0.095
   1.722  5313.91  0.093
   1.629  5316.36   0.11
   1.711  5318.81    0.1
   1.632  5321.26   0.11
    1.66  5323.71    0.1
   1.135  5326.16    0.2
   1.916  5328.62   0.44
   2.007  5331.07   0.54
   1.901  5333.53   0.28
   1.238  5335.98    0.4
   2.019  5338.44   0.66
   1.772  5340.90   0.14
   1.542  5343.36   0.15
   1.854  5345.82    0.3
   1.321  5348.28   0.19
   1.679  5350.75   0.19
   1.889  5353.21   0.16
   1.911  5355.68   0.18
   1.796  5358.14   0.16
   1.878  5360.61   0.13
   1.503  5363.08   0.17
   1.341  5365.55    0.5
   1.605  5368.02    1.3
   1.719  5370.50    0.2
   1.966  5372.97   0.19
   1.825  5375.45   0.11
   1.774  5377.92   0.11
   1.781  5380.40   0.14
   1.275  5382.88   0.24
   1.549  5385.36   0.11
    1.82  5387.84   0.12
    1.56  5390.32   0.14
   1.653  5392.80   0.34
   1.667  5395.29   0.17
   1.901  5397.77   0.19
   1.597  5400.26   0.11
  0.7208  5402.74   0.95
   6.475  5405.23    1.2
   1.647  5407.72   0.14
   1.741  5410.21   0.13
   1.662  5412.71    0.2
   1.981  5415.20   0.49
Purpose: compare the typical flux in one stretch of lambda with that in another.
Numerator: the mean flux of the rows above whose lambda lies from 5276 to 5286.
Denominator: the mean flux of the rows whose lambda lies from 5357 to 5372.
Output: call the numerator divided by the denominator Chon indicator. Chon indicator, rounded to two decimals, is 1.00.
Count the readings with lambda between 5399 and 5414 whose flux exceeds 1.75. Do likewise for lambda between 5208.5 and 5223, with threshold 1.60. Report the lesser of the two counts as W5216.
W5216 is 1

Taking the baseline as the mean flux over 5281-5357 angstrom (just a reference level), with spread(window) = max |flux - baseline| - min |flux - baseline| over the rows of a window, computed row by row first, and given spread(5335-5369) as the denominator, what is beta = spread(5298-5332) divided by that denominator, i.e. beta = 1.3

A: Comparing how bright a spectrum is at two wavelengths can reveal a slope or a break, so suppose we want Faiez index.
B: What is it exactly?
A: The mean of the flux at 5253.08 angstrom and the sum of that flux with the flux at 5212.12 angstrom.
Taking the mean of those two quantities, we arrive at 2.41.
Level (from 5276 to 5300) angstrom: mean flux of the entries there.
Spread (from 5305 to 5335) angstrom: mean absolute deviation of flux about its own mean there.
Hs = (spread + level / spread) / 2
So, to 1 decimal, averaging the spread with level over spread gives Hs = 5.9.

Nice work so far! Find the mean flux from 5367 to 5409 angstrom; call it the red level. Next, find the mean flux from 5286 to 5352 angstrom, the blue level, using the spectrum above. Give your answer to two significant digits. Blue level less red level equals -0.21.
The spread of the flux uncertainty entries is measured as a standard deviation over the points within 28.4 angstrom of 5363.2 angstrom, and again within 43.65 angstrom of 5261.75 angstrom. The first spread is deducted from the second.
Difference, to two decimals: -0.25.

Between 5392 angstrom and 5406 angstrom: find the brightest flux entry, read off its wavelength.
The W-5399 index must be 5405.23 angstrom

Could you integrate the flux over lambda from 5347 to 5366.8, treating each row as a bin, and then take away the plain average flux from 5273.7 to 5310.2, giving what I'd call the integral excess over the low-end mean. 31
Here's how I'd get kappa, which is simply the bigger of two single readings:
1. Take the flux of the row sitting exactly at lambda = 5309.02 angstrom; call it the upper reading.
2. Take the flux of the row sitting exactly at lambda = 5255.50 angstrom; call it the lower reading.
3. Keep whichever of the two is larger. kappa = 1.80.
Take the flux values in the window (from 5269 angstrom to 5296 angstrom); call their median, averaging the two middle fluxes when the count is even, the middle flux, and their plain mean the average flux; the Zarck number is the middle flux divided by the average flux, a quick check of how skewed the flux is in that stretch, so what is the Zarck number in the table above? 1.02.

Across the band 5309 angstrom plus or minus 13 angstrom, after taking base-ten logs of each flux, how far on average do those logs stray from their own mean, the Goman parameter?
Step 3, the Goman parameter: 0.020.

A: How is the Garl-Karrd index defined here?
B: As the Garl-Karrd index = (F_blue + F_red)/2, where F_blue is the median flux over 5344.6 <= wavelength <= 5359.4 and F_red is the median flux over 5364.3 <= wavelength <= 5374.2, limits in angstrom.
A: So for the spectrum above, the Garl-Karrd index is 1.74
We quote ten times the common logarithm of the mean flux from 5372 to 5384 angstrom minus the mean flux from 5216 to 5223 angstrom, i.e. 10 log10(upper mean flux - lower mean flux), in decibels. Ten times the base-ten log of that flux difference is -7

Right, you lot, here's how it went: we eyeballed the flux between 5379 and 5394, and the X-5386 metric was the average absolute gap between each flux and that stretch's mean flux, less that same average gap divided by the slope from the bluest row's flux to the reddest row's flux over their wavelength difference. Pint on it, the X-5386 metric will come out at 14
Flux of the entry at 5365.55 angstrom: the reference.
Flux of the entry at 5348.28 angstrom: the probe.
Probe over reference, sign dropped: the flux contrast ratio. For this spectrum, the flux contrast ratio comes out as 0.99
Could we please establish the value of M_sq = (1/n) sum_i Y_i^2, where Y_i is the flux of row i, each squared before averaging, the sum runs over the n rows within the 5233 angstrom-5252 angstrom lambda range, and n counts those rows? 2.88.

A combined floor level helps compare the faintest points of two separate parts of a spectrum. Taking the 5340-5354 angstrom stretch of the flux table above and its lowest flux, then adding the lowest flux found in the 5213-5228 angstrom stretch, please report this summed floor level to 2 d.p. 2.72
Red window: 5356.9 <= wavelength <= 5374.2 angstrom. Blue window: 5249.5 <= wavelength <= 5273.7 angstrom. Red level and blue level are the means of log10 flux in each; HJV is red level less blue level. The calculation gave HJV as 0.03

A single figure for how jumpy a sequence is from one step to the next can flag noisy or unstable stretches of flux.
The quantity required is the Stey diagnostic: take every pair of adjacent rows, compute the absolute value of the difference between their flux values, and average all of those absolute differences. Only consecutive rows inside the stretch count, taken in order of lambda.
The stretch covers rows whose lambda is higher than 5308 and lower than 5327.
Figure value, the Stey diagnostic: 0.14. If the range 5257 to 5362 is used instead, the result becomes 0.20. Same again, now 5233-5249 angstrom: 0.07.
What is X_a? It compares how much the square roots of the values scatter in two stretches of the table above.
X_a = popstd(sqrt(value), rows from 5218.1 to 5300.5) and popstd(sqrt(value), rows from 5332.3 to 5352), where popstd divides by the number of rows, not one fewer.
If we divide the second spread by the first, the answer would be 2.2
